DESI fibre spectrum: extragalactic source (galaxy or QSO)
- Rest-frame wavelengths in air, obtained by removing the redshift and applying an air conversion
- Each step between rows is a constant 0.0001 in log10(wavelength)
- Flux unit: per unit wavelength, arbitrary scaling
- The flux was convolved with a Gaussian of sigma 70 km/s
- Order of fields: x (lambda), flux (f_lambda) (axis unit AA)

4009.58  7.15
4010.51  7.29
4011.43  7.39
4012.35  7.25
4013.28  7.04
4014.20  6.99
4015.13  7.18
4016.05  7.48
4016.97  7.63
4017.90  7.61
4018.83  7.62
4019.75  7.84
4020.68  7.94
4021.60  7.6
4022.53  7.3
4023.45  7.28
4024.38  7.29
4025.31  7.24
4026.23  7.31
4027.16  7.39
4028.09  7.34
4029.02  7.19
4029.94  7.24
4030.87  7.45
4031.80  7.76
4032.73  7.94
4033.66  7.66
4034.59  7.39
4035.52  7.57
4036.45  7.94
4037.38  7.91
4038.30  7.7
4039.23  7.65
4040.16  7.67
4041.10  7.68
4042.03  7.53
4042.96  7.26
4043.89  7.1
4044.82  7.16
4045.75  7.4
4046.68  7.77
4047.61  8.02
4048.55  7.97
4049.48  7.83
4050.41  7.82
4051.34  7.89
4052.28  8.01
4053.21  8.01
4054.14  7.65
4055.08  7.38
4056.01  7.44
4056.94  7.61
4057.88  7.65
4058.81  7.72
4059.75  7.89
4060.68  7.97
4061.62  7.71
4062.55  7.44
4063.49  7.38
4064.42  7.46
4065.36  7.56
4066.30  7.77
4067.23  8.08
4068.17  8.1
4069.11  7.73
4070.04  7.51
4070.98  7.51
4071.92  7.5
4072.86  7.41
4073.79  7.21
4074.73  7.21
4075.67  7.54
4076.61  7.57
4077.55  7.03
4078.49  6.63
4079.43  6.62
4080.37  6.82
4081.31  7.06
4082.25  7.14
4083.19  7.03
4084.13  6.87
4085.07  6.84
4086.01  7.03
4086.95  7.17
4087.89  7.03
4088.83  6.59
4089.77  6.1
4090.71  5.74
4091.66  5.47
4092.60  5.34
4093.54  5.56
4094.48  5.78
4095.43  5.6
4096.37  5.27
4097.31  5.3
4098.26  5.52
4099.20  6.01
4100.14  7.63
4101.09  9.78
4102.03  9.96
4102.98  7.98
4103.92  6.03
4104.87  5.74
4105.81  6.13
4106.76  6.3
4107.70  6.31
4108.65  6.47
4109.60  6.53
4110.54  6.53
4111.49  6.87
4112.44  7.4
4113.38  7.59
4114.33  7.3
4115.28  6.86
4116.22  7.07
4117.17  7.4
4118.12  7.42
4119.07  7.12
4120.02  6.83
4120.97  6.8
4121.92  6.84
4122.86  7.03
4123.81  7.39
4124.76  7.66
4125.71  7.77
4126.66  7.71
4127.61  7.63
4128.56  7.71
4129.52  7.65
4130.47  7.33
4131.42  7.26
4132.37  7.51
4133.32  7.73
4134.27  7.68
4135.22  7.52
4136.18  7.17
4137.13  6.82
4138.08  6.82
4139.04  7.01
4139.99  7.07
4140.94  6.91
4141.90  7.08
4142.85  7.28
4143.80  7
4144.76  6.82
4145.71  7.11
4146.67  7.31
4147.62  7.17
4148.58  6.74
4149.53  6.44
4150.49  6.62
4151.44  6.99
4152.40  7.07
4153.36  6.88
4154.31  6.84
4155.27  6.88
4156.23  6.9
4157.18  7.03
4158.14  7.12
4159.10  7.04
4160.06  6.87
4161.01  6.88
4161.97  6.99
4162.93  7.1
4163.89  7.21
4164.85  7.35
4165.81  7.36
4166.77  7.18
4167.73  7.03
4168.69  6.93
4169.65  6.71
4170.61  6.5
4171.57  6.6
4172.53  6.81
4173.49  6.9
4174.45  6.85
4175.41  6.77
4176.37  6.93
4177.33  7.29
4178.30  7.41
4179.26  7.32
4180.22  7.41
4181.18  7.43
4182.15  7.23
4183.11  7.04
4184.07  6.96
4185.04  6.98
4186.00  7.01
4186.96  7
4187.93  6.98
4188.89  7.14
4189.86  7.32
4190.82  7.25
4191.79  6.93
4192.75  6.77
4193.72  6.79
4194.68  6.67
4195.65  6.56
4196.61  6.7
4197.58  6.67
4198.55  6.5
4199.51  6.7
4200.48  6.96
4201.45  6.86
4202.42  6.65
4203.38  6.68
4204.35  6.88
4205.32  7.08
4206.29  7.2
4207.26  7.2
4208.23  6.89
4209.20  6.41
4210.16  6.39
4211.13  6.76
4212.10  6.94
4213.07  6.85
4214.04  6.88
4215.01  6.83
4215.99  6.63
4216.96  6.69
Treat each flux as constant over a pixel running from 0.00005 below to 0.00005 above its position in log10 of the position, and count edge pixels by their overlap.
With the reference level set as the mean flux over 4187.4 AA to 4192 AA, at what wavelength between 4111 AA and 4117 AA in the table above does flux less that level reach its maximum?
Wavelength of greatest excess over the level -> 4113.38 AA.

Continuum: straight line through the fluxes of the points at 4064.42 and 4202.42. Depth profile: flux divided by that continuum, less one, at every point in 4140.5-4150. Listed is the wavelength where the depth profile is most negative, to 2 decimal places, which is 4149.53 AA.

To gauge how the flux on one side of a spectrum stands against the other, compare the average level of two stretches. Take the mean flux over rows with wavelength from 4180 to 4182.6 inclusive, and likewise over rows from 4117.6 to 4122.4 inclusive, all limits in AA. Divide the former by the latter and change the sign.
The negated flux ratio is -1.05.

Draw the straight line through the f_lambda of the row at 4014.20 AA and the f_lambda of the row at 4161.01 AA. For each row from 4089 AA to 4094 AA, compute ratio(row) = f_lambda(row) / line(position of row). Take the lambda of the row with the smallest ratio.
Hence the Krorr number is 4092.60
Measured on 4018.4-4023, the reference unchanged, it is 4022.53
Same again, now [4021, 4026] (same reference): 4025.31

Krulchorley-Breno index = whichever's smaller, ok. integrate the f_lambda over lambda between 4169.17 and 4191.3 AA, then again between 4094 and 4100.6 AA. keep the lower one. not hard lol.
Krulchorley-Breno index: 39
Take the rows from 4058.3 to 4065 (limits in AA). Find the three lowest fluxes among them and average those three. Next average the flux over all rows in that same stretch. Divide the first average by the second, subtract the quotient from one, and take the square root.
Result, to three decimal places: 0.172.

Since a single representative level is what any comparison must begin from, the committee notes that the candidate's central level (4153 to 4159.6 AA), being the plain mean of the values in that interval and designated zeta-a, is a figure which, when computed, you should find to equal 7.0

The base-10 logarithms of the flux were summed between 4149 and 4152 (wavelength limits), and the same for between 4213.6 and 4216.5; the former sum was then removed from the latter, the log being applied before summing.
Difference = 0.02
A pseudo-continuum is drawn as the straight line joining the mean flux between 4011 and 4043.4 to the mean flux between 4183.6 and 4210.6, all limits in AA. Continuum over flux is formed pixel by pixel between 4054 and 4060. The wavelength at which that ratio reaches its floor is 4059.75 AA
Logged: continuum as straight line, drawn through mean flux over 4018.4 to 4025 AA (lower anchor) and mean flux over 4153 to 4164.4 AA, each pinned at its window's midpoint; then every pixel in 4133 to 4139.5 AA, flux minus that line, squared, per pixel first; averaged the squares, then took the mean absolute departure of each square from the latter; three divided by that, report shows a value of 21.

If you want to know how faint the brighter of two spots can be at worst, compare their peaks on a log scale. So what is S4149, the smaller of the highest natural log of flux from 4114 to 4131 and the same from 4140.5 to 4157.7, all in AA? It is 1.99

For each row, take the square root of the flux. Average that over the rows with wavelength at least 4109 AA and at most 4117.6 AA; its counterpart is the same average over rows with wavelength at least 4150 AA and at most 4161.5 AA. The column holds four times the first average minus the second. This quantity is 8.0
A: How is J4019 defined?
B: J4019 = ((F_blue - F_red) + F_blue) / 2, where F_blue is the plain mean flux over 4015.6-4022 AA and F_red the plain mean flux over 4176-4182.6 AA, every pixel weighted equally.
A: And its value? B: 4.03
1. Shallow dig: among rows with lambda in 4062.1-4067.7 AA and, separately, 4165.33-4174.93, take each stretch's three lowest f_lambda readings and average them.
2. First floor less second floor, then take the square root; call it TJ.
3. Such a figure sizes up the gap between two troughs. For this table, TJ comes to 0.91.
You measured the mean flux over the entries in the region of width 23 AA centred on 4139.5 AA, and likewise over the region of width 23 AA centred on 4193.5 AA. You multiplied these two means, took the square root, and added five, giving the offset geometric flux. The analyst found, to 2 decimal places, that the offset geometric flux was 12.02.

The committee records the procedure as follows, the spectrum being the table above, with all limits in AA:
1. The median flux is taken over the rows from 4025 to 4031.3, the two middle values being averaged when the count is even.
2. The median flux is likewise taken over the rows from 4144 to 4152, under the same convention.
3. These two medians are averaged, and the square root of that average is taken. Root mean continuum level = 2.67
